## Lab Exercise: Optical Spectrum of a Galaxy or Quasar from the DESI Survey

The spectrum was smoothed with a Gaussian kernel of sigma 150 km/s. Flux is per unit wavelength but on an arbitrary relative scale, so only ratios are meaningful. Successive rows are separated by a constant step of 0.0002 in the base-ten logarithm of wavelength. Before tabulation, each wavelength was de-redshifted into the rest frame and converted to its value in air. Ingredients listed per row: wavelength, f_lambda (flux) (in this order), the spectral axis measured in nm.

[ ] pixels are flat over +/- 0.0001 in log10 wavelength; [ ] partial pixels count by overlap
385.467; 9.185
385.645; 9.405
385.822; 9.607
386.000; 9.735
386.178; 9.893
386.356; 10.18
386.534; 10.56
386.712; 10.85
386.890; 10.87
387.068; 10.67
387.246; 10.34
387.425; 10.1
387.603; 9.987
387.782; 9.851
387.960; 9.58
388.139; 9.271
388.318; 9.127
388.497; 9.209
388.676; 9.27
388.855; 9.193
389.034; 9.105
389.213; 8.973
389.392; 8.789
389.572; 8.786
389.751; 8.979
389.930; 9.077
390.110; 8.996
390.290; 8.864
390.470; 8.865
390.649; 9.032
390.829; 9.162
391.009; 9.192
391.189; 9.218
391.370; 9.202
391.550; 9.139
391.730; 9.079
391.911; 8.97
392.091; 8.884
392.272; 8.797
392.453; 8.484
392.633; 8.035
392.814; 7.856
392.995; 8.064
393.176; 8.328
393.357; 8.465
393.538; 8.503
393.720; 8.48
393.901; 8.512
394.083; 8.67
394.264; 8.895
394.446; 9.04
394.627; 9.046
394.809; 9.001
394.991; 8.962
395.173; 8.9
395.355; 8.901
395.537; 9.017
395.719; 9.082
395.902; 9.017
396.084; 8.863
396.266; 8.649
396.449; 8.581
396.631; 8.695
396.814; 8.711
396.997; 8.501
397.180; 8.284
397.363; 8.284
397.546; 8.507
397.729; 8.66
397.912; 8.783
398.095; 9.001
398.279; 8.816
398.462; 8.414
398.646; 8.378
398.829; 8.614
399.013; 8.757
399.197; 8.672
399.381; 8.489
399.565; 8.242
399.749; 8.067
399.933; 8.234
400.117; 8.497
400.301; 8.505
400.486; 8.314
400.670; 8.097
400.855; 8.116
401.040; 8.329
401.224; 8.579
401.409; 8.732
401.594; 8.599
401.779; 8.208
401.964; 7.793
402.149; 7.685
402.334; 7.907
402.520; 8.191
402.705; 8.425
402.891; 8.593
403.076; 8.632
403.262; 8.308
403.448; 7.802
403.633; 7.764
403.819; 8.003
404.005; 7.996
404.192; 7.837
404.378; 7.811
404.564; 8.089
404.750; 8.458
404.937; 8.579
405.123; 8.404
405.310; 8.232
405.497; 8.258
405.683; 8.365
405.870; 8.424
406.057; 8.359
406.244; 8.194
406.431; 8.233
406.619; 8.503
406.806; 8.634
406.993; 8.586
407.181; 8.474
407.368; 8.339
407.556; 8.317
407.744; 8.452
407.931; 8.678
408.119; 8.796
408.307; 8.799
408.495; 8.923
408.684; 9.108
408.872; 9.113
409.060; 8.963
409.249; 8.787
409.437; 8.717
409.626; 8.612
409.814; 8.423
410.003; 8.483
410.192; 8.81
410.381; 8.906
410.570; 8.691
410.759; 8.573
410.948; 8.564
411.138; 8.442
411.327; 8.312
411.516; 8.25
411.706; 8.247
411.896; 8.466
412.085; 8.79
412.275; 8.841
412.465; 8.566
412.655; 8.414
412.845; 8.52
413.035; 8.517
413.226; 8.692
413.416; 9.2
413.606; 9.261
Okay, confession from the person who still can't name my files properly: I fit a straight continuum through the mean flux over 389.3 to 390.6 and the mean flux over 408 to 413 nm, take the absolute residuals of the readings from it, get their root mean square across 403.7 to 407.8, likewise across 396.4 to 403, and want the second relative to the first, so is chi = 0.96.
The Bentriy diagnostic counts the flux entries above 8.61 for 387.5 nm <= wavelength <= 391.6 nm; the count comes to 23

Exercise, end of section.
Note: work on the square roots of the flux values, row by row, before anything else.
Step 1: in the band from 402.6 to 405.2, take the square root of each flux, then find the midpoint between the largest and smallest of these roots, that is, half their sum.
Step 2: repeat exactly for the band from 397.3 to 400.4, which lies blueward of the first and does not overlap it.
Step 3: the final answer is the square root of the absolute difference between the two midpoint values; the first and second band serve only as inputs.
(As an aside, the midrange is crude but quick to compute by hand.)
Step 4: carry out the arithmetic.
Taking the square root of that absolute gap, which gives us 0.24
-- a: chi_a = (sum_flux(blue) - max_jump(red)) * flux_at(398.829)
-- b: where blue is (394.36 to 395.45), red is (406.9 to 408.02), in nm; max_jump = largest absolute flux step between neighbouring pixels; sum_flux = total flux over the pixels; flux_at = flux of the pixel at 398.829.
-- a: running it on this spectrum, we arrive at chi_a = 462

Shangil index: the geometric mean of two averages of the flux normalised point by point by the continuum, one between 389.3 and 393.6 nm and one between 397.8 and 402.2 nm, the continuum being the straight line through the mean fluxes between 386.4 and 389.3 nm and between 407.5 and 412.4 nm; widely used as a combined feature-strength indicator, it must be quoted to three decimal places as 0.915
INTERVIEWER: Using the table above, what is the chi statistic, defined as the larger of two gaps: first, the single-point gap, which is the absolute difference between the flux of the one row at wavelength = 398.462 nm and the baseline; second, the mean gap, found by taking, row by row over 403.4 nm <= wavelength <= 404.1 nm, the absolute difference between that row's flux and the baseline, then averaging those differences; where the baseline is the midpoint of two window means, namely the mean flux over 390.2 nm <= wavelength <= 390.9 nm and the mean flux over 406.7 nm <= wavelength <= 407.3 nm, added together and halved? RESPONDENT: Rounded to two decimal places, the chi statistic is 0.88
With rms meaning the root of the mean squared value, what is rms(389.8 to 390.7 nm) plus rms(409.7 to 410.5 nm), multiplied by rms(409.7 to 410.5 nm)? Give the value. 153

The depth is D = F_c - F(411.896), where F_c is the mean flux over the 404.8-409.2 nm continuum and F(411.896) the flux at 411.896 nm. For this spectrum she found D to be 0.1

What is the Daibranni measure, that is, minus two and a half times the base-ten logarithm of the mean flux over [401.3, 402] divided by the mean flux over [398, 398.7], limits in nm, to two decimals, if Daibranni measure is 0.04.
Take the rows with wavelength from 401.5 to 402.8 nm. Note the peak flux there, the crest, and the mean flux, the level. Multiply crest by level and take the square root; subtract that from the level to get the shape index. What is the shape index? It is -0.24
